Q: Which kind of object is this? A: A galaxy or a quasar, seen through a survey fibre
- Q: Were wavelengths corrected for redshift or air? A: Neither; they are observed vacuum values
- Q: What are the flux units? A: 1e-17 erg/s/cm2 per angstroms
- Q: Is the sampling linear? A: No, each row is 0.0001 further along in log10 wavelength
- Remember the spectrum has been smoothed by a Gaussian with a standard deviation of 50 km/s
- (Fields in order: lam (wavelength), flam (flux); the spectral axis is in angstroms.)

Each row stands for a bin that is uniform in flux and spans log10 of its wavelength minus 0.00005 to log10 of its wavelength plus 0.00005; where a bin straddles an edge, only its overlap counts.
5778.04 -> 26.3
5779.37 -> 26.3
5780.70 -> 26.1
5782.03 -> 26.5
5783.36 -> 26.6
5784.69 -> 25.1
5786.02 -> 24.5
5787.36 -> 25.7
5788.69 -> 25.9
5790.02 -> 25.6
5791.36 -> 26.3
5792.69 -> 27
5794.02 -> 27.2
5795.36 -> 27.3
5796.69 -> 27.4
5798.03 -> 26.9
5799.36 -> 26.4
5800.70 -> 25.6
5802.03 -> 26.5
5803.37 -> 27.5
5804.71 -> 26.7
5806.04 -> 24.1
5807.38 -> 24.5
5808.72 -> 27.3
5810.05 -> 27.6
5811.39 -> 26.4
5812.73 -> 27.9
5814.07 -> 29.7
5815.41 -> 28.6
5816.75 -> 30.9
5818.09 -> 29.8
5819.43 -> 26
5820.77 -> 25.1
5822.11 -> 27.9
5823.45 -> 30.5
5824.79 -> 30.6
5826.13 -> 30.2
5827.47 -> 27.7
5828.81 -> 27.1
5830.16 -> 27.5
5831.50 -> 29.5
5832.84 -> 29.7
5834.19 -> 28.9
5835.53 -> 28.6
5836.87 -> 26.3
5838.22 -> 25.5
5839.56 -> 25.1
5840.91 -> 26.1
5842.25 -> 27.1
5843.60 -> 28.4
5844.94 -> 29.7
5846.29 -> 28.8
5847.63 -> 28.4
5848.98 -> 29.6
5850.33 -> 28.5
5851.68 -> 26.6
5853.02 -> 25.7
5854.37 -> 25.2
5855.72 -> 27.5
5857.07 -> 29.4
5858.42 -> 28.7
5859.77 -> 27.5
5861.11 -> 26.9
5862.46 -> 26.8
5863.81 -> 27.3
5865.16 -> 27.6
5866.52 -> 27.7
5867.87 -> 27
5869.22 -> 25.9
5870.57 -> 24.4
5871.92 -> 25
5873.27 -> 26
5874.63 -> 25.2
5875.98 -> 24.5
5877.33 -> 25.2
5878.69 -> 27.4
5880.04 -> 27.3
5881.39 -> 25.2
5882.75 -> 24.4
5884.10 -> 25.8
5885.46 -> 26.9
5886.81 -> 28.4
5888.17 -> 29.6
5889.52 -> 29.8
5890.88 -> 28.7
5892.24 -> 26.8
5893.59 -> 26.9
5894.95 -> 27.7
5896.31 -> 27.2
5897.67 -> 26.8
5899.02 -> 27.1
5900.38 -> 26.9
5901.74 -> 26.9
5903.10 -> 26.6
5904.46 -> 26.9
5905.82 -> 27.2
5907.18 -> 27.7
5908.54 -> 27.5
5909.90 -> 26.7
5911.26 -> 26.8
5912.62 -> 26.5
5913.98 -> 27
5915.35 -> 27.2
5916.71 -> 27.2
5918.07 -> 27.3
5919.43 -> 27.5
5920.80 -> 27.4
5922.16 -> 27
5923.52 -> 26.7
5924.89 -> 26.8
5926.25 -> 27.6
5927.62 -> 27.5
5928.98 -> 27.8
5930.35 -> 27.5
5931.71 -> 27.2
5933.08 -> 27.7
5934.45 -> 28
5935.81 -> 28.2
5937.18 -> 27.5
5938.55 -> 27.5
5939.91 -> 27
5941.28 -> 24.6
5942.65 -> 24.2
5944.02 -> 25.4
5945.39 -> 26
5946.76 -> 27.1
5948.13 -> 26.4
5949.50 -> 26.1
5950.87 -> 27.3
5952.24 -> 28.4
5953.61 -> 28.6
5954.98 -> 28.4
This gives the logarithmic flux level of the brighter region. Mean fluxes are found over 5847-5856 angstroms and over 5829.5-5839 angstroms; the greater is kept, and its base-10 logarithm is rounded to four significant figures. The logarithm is 1.447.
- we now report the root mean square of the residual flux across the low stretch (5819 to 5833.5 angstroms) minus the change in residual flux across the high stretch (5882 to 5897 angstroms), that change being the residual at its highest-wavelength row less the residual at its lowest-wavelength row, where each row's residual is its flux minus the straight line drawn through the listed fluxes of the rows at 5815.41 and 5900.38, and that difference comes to -1.2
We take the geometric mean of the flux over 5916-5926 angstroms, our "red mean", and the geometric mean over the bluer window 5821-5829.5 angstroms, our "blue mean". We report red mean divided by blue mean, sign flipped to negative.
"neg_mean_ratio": -0.94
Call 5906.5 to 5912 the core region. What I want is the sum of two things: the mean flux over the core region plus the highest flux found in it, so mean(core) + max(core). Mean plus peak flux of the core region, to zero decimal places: 55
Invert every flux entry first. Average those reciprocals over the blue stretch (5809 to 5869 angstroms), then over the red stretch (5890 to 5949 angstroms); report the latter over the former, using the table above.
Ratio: 1.03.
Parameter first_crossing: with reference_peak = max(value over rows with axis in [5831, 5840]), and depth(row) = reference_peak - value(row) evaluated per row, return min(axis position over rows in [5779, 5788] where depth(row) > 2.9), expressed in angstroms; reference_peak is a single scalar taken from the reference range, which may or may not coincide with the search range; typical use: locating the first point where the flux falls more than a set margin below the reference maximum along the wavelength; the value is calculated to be 5779.37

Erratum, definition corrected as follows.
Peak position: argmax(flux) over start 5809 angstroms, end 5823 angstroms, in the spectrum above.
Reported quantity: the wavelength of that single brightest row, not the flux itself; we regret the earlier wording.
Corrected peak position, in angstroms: 5816.75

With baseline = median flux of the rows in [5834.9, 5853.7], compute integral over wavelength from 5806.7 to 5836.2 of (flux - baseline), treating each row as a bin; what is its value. 15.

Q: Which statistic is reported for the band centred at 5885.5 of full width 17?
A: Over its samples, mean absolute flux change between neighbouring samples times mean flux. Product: 31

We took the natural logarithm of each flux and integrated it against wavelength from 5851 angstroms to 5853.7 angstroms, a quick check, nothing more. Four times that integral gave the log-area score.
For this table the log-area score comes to 35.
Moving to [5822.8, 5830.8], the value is 108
